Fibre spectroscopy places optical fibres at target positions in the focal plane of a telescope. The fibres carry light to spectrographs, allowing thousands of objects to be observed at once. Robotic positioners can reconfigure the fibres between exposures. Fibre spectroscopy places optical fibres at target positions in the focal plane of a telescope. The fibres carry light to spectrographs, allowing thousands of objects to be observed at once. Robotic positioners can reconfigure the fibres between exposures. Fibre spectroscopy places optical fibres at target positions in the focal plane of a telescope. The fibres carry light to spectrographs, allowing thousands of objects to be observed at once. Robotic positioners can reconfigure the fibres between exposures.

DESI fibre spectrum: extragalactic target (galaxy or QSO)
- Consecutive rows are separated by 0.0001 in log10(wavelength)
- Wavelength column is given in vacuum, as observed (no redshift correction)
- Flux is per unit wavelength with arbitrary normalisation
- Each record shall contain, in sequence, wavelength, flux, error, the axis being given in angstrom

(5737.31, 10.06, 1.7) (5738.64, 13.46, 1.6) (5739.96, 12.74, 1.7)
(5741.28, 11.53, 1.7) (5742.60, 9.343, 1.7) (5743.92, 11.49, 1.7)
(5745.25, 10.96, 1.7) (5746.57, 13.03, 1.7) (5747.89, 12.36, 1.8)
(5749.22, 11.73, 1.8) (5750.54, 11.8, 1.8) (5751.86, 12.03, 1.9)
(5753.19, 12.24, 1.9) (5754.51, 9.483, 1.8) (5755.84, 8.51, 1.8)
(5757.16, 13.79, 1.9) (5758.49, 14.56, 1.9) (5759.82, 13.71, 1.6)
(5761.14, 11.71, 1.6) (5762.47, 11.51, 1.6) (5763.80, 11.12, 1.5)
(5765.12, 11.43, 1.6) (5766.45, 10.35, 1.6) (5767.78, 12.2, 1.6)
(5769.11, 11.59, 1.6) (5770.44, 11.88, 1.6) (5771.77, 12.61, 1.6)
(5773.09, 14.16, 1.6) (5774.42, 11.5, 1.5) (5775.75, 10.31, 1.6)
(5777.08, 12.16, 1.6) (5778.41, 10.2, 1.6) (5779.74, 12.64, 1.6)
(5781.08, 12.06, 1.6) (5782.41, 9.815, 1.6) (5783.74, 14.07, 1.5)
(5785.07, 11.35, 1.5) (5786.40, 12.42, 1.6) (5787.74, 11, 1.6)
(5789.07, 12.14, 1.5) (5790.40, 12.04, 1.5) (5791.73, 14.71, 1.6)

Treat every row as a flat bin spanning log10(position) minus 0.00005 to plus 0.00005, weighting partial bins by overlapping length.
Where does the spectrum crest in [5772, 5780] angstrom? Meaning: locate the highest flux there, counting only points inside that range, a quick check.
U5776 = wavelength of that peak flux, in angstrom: 5773.09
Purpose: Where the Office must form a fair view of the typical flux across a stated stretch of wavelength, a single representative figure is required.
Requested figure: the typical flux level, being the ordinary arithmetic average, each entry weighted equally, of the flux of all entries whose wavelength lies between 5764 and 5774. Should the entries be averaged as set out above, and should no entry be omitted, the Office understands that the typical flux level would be 12.0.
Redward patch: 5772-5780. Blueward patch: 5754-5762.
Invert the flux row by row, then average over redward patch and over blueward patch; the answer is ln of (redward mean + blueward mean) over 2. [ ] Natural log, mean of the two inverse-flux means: -2.45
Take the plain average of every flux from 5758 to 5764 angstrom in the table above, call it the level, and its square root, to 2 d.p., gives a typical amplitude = 3.54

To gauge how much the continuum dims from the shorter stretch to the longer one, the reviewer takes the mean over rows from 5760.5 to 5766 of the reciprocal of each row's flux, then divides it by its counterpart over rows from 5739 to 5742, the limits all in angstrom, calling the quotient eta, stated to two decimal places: 1.06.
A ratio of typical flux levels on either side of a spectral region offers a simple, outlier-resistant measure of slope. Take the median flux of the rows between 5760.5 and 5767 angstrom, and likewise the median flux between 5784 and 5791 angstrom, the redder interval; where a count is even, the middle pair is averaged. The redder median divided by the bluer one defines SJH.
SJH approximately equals 1.05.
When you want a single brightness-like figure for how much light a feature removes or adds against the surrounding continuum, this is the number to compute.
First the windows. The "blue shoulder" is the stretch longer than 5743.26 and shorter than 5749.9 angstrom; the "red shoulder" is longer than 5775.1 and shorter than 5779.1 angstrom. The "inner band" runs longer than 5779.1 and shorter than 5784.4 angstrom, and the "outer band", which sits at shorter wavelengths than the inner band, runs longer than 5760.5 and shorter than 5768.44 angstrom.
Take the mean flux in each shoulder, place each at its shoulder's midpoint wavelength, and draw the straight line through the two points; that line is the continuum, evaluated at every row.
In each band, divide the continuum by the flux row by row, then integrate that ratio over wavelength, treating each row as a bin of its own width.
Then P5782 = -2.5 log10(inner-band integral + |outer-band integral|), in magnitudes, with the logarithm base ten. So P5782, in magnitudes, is -2.76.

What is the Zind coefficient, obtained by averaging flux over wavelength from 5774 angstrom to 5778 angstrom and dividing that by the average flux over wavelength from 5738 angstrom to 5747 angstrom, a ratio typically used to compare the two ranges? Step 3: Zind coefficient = 0.96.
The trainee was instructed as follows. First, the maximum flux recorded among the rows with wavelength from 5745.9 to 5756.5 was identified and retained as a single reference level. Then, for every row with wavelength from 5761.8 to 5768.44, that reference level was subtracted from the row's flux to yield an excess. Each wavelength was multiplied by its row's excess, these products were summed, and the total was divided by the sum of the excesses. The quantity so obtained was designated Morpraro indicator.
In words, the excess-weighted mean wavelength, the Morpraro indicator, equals 5765.0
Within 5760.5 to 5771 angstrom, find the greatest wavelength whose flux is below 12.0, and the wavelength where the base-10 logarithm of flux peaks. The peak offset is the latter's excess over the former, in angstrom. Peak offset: -2.7 angstrom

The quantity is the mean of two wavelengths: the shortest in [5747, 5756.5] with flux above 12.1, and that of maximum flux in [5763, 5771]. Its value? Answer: 5757.8 angstrom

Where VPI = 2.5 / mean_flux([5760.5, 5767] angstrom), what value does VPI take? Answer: 0.223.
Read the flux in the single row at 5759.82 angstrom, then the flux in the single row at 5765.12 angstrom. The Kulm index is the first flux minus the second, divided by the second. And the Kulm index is 0.20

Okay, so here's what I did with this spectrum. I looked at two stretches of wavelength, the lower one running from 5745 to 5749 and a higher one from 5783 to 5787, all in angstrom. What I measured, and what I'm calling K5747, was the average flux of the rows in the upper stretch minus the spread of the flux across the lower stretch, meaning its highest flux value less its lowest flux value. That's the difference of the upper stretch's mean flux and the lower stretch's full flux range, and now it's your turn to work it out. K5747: 10.5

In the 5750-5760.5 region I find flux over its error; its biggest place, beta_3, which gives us 5759.82 angstrom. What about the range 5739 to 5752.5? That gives 5746.57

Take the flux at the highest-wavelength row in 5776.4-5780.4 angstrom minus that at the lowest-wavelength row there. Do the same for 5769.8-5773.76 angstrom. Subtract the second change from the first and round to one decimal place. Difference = -1.8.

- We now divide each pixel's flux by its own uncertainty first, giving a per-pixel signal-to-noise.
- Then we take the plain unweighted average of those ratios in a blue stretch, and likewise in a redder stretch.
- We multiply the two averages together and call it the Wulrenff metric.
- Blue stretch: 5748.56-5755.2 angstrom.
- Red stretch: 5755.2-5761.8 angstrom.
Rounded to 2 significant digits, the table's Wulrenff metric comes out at 44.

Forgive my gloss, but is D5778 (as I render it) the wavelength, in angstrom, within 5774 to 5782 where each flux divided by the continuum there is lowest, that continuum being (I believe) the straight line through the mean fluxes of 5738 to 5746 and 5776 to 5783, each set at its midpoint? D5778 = 5778.41 angstrom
